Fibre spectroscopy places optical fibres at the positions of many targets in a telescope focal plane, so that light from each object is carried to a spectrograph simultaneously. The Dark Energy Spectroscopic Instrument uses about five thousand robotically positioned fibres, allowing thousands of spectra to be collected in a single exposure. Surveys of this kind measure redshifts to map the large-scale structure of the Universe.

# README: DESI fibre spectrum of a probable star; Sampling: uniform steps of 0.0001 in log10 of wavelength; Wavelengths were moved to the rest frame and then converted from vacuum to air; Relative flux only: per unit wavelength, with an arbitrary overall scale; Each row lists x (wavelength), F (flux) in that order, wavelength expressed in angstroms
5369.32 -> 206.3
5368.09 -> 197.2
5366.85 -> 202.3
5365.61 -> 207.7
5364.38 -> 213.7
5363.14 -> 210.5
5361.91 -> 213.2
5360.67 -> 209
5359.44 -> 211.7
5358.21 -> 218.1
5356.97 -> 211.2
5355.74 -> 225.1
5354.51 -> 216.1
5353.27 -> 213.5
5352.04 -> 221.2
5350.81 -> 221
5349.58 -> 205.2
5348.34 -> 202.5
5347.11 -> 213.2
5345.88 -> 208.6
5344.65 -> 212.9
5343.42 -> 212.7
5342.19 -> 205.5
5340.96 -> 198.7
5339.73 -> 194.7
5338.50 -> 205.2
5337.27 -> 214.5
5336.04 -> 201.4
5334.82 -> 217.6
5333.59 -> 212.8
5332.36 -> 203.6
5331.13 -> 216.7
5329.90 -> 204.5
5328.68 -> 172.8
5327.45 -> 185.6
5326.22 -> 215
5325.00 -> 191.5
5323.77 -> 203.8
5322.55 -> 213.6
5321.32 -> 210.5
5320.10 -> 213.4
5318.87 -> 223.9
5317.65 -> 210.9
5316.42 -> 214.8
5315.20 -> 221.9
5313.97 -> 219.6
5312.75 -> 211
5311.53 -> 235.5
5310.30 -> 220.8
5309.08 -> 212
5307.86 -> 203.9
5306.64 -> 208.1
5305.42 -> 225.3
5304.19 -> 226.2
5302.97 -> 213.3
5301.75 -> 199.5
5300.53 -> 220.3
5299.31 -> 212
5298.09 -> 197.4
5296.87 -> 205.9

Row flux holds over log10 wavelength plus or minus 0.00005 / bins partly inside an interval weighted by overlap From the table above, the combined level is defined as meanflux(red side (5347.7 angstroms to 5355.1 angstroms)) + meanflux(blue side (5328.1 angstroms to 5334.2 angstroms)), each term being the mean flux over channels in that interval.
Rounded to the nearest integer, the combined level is 415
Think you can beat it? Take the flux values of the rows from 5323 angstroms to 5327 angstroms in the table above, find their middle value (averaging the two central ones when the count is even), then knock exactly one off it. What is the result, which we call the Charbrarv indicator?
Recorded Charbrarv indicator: 203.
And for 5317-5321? 212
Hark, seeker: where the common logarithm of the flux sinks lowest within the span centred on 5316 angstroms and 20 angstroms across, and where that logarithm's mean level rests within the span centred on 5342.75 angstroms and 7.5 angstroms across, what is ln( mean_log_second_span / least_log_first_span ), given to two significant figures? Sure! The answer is 0.013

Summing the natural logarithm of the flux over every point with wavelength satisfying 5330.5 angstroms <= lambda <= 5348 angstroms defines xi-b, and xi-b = 74.7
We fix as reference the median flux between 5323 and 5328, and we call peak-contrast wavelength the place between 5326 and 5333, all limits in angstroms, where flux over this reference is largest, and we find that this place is 5331.13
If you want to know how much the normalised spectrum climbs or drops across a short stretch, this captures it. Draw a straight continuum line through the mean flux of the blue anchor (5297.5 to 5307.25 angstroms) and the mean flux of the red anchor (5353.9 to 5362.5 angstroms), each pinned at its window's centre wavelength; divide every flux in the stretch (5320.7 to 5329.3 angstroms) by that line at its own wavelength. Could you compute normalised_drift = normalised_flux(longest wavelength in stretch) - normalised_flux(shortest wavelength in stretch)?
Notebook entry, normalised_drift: -0.18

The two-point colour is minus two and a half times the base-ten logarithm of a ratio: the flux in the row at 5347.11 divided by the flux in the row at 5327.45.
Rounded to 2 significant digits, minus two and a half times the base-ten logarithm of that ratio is -0.15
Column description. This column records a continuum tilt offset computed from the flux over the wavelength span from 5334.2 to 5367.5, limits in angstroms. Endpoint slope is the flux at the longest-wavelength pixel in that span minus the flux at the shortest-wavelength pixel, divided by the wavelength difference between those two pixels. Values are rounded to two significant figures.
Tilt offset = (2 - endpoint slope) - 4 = -1.5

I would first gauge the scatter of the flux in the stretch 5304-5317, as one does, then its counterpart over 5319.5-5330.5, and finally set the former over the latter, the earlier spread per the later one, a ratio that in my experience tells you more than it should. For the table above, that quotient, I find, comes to 0.6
